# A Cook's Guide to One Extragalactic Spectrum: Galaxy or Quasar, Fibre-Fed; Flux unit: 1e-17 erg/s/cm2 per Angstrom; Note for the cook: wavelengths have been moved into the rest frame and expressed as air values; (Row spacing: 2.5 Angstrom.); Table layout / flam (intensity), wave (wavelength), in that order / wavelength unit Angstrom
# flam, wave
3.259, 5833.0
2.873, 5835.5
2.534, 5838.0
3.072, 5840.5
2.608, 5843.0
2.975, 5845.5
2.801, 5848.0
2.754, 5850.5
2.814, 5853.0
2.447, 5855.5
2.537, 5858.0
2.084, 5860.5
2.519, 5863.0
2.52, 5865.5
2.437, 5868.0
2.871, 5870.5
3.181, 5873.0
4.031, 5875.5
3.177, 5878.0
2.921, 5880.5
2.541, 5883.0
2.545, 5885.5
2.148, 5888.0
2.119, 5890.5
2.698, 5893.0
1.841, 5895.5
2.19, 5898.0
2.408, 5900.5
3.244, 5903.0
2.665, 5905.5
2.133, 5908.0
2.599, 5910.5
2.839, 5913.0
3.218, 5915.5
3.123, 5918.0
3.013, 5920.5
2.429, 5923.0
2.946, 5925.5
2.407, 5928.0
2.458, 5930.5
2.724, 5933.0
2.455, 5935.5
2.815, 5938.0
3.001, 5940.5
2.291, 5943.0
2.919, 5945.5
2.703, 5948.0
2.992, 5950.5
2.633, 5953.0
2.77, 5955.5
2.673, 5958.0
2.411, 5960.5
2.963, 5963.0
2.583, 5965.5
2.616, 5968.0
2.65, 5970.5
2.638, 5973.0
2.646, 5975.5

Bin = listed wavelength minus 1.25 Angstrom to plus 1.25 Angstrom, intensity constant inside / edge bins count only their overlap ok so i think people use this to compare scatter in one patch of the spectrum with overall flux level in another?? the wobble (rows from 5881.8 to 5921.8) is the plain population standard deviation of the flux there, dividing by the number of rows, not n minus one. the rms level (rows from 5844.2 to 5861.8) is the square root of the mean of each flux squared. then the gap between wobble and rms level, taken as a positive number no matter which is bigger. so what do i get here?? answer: 2.23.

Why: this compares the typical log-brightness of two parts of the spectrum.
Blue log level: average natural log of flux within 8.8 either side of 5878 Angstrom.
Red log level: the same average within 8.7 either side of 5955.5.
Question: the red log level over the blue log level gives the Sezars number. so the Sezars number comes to 0.91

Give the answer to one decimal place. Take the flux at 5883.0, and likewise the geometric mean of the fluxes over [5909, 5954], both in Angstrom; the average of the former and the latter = 2.6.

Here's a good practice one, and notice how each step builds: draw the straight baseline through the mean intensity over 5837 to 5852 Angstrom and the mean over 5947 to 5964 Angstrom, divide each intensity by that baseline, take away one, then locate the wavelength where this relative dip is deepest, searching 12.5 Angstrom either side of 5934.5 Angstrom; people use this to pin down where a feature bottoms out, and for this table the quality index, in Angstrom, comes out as 5943.0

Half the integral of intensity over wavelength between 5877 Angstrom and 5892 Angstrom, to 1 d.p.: 19.3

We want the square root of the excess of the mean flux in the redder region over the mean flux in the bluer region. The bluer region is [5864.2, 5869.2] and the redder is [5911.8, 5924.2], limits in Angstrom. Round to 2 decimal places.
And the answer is 0.67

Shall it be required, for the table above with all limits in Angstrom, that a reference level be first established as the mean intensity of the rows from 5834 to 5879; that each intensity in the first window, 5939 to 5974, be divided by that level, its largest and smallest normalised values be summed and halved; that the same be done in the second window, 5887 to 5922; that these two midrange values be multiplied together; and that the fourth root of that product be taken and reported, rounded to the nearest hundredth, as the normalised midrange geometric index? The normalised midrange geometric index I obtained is 0.96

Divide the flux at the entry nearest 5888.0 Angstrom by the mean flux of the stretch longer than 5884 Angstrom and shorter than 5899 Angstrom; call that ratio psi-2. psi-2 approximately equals 0.95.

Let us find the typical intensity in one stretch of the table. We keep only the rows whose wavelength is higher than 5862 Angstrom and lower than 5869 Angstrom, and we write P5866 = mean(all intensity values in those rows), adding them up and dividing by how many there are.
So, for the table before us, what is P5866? 2.49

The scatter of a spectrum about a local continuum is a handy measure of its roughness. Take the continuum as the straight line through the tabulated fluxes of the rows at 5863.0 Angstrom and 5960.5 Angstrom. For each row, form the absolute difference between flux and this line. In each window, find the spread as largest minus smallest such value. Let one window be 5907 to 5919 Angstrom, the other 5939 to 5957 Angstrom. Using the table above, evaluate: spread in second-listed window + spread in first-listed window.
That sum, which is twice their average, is 1.06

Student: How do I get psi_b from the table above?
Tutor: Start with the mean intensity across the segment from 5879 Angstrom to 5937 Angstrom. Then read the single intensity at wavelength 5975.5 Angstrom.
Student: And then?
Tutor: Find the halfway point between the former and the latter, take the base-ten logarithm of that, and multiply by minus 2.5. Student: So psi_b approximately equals -1.05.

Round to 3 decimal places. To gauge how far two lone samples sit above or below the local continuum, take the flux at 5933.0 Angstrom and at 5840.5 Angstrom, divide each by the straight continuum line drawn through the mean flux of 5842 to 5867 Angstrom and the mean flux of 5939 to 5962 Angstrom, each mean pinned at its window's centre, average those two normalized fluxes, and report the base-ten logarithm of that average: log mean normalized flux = 0.041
